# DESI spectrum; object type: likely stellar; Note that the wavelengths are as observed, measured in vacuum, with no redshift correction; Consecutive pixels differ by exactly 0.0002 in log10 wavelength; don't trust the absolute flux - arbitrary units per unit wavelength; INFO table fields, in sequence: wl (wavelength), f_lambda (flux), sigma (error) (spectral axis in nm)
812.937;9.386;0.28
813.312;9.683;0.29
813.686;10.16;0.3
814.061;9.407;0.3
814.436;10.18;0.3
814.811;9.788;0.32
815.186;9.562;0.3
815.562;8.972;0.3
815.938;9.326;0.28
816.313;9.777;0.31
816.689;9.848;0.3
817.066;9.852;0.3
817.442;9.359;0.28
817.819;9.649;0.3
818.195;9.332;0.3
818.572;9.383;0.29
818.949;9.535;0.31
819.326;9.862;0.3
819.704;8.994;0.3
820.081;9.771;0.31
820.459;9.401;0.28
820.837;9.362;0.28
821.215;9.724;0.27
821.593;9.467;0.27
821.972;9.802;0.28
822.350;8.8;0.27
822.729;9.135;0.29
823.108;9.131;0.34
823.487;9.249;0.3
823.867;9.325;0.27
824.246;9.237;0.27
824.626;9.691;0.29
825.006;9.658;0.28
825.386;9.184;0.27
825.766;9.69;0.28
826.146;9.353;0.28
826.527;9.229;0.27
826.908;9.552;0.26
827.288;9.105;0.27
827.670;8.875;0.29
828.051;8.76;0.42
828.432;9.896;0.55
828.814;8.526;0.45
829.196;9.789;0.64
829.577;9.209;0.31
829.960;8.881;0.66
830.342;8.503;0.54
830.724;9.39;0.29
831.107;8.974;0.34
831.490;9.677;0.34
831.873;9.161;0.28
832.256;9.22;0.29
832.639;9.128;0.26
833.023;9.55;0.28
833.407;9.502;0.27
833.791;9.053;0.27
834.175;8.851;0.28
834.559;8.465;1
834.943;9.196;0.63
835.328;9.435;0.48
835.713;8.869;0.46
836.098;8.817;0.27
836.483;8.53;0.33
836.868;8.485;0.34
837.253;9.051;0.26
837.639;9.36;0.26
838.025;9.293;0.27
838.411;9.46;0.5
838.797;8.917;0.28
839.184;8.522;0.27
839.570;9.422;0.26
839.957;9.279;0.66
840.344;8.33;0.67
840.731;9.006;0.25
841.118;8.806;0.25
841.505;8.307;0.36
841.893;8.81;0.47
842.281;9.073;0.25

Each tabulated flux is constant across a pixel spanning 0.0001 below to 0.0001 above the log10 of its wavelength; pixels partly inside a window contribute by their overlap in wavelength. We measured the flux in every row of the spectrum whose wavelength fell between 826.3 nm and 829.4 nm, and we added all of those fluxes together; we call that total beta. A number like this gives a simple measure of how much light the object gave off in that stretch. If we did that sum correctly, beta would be 73.7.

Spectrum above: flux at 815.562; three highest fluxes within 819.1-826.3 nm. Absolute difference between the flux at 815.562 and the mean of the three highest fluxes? 0.8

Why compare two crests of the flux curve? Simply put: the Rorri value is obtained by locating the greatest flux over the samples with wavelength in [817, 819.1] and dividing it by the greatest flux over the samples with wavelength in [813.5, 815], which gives 0.97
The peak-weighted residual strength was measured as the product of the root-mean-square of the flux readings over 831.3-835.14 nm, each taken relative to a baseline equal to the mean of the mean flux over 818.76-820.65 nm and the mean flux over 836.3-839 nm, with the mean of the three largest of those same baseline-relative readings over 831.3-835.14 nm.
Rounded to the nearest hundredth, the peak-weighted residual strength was 0.11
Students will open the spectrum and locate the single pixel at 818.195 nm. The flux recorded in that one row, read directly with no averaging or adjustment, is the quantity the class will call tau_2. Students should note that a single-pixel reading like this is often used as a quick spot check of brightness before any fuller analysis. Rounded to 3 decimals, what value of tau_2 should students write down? 9.332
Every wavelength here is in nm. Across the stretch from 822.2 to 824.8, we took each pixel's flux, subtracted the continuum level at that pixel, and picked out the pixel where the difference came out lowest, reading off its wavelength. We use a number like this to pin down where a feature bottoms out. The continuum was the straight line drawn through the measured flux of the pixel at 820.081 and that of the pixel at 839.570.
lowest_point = 822.350 nm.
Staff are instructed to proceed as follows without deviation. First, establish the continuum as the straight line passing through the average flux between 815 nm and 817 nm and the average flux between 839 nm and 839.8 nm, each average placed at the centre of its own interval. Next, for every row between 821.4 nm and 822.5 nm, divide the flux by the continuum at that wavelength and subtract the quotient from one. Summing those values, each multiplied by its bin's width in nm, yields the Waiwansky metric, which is 0.001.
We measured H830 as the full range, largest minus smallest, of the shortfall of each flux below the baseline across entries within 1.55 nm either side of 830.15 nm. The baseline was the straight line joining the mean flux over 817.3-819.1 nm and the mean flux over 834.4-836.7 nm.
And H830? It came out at 1.3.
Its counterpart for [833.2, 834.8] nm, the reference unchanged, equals 1.0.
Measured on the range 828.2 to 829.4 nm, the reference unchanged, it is 1.4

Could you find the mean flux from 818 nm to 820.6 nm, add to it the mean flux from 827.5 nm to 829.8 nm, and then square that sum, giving 348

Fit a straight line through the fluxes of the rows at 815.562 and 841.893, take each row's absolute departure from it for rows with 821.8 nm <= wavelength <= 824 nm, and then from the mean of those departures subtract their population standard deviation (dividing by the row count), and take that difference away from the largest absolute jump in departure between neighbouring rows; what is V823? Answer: 0.6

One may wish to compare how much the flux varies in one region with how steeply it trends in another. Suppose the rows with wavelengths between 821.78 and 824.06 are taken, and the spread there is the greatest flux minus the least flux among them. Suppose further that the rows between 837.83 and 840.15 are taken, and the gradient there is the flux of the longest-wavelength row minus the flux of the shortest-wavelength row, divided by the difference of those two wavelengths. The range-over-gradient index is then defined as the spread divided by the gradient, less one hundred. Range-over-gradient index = -238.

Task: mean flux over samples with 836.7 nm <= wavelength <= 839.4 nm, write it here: 9.0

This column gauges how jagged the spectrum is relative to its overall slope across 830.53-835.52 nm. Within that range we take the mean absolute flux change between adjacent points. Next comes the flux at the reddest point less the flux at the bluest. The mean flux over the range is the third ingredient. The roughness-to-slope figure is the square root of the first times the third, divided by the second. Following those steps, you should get 40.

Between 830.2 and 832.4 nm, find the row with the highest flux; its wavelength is 831.490 nm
